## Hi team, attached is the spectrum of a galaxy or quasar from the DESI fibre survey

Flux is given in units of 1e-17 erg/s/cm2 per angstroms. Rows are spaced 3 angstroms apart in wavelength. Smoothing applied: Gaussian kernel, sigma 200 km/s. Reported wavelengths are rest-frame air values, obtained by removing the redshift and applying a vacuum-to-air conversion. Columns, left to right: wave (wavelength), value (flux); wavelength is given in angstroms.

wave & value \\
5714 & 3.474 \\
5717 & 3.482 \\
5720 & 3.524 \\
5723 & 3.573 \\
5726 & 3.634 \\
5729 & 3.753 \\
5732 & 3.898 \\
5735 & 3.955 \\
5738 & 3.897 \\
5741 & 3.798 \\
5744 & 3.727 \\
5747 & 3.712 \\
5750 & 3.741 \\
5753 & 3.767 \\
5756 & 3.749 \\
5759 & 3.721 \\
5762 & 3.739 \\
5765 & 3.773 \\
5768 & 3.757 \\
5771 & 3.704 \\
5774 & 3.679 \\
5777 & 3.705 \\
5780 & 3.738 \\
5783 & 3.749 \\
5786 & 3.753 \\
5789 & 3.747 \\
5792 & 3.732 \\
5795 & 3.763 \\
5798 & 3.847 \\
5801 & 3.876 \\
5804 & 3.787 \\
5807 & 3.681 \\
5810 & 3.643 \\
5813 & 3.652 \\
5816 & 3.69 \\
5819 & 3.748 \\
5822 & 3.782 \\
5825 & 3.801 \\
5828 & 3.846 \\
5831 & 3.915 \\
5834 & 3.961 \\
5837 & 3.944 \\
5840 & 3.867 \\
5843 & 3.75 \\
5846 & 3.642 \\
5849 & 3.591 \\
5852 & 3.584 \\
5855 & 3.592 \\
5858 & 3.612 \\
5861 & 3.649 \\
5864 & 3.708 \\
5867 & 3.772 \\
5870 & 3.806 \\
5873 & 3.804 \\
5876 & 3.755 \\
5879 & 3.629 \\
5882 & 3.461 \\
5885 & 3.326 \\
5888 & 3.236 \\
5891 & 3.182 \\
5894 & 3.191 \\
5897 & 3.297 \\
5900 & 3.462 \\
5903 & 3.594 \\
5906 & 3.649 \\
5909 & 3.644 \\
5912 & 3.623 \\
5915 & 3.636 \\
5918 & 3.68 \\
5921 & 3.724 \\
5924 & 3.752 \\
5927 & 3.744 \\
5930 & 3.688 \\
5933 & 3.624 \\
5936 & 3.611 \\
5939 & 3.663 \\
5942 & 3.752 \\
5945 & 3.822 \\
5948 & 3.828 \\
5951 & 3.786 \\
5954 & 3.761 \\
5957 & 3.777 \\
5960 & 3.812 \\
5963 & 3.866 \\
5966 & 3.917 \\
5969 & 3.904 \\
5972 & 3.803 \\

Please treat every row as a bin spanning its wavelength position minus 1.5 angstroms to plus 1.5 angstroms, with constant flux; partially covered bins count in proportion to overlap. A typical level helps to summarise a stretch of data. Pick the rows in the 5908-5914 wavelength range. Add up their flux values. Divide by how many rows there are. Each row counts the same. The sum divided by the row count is 3.63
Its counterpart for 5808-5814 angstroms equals 3.65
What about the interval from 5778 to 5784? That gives 3.74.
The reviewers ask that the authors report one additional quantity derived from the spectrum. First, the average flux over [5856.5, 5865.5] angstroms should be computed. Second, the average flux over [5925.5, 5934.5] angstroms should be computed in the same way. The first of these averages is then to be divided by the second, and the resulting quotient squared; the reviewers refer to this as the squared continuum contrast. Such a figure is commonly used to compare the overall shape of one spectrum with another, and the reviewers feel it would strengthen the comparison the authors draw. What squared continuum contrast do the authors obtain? 0.98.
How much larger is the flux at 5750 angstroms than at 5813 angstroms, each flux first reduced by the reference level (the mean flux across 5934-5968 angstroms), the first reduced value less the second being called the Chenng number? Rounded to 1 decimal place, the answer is 0.1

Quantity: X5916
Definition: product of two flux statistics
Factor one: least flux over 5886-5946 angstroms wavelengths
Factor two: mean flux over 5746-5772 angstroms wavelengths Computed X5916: 11.9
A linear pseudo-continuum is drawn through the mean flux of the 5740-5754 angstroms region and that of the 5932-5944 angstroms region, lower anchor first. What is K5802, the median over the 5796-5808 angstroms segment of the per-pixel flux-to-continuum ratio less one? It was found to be 0.025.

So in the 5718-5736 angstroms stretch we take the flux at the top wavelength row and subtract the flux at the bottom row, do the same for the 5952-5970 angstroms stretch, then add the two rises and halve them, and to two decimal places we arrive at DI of 0.29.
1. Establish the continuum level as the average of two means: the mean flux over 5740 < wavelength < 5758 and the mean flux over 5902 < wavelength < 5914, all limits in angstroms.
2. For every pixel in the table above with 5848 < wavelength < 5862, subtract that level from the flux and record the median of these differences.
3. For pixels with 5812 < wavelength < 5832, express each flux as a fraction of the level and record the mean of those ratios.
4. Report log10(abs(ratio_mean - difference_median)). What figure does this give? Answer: 0.05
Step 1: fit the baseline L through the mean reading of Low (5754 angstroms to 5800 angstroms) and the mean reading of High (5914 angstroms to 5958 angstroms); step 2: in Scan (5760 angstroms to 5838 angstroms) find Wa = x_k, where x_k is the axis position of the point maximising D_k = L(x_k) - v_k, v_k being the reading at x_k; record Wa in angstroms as 5810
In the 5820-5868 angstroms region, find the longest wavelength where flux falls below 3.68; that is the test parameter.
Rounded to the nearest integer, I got 5861 angstroms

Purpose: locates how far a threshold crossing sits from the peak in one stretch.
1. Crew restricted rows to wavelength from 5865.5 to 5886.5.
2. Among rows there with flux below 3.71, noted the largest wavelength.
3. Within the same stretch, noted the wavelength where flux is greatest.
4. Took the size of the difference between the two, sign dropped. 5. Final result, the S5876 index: 15 angstroms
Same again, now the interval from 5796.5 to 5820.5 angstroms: 15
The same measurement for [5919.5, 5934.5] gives 9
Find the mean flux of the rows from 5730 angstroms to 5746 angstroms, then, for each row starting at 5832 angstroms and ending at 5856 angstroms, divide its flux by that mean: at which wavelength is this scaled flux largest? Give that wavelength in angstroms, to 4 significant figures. 5834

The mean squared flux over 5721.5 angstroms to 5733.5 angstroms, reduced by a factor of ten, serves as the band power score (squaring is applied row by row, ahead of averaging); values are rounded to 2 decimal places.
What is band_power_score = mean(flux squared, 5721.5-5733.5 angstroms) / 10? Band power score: 1.38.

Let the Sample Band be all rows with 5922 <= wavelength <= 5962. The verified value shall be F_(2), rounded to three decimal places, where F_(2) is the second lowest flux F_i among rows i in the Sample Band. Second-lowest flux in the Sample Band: 3.624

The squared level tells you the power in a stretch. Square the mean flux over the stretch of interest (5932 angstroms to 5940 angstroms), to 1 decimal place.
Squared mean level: 13.2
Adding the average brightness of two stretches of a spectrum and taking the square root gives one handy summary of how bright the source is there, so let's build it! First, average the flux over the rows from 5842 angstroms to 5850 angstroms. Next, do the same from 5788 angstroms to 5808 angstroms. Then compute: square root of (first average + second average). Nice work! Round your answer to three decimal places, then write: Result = 2.727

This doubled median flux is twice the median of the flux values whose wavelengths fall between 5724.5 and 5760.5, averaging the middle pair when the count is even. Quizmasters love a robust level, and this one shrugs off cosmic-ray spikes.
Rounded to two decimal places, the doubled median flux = 7.50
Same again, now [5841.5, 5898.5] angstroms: 7.22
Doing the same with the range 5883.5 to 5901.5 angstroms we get 6.53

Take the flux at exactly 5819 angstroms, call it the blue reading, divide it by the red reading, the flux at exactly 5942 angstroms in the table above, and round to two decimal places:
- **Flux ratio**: 1.00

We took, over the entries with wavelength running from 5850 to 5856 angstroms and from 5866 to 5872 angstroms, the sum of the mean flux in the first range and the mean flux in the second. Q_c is 7.38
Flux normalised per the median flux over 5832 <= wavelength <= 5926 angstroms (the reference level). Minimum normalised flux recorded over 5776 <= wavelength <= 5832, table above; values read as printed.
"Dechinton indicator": 1.00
